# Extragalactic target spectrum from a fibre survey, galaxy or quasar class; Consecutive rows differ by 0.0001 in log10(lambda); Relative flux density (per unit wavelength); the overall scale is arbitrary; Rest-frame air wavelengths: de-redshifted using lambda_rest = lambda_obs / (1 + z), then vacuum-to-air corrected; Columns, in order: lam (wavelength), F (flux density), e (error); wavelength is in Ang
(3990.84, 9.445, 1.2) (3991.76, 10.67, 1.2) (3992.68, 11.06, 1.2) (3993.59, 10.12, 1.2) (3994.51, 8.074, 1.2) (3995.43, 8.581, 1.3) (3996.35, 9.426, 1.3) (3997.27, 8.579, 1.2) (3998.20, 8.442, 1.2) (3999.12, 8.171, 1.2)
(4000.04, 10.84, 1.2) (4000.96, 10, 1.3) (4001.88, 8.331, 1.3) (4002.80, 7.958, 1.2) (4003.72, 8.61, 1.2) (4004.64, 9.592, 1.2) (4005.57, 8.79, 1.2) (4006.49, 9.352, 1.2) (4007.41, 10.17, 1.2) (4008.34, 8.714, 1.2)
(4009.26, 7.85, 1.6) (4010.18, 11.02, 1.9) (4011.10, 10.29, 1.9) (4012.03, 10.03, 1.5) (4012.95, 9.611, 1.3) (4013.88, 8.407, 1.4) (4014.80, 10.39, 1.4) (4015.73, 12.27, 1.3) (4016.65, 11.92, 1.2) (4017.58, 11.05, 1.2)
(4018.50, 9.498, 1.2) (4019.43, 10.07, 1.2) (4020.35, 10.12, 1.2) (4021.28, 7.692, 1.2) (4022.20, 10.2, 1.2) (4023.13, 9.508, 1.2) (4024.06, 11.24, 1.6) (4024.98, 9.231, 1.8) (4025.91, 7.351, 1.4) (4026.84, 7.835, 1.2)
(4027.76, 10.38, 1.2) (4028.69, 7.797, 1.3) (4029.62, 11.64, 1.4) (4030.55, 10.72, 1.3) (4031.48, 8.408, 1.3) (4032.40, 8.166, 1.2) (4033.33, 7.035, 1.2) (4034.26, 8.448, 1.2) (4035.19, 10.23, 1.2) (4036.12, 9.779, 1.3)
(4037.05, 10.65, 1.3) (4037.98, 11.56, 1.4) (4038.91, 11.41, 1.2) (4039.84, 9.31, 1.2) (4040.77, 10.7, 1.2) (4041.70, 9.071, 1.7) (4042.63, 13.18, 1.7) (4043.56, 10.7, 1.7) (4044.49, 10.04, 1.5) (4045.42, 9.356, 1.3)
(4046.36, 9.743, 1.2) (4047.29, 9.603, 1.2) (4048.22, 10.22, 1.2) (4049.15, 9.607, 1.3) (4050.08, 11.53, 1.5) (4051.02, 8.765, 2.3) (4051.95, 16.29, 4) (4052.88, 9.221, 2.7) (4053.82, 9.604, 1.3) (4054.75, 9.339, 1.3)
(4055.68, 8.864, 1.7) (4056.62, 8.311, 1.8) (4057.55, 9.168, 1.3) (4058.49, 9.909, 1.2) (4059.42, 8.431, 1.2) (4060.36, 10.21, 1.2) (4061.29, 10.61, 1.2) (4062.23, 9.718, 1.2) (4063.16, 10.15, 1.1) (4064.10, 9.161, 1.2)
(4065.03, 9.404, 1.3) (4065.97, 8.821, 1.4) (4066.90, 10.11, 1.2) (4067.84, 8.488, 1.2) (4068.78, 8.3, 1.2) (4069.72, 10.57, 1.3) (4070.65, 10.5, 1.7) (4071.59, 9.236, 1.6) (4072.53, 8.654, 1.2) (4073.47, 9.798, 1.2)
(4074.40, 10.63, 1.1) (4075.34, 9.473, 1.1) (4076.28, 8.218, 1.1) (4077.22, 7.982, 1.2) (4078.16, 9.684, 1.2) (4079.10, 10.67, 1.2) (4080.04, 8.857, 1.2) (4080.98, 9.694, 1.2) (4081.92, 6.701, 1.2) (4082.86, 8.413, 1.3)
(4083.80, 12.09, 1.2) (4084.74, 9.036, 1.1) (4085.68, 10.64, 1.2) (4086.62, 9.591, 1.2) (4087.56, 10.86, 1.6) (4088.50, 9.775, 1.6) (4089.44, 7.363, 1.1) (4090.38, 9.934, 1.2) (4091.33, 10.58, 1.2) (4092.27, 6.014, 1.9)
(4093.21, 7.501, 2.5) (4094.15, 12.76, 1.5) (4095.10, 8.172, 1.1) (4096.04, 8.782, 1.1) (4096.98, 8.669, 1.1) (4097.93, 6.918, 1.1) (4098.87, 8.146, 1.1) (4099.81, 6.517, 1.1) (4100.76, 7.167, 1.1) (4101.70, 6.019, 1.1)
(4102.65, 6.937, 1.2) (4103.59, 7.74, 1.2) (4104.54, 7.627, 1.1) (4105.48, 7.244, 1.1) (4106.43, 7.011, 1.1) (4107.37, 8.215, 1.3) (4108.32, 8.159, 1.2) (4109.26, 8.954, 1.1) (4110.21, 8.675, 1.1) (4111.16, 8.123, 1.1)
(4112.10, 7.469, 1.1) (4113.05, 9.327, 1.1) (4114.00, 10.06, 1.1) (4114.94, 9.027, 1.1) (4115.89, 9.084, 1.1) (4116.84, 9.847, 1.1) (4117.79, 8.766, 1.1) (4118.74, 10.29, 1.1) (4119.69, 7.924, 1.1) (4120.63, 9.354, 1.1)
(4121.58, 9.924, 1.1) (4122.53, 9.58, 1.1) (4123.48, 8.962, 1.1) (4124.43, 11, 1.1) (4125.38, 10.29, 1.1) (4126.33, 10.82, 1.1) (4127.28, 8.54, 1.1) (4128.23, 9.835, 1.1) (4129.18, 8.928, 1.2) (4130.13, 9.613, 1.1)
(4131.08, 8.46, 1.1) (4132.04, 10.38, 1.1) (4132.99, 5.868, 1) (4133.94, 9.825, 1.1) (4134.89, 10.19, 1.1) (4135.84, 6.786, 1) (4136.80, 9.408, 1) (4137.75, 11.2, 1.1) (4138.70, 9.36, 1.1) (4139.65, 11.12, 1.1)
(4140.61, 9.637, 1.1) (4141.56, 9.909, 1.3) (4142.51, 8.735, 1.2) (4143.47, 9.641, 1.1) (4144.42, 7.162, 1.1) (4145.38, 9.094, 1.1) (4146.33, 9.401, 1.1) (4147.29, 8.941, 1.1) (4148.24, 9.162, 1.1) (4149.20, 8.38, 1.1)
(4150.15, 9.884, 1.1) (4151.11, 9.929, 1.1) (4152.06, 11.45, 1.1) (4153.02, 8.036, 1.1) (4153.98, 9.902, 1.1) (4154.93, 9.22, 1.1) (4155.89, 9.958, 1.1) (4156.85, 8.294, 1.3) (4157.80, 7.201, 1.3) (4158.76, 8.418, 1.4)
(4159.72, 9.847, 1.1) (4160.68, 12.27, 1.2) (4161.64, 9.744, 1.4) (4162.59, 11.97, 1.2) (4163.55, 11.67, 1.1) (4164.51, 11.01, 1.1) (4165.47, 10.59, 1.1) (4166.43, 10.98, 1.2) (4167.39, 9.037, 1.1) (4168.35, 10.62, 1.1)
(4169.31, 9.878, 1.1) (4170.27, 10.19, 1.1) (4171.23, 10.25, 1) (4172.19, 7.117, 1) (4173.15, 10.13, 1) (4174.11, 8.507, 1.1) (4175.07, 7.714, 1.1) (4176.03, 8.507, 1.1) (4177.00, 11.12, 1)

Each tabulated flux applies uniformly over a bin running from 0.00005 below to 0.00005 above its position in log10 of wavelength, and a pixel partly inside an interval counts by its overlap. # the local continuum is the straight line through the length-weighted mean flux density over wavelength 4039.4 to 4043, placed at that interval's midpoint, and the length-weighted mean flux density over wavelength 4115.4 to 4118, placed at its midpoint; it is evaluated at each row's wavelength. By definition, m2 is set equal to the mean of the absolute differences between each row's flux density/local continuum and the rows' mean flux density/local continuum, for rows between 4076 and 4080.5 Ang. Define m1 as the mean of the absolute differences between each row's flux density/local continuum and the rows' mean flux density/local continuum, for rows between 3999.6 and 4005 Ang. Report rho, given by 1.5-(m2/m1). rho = 0.4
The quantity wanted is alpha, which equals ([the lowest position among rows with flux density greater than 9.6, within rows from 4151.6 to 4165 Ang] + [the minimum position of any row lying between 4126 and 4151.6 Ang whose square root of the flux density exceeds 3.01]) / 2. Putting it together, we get 4139.2 Ang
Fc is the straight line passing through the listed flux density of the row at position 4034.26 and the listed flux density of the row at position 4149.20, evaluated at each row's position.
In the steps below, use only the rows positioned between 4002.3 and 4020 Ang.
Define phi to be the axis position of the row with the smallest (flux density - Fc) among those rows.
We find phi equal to 4009.26 Ang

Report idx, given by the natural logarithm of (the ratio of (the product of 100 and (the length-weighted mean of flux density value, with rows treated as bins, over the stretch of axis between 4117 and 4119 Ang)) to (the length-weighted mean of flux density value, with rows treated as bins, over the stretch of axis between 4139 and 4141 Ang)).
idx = 4.52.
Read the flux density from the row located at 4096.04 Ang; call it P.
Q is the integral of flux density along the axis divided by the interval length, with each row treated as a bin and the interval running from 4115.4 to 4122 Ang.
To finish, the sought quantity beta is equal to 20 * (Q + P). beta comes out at 362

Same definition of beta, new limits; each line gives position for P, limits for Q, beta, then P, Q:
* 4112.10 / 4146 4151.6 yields 335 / 7.469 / 9.3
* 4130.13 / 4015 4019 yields 414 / 9.613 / 11.1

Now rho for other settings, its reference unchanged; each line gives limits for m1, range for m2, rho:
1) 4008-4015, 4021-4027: 0.2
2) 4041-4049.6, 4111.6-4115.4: 0.4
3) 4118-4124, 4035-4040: 0.4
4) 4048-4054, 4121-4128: 1.0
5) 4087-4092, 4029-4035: 0.2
